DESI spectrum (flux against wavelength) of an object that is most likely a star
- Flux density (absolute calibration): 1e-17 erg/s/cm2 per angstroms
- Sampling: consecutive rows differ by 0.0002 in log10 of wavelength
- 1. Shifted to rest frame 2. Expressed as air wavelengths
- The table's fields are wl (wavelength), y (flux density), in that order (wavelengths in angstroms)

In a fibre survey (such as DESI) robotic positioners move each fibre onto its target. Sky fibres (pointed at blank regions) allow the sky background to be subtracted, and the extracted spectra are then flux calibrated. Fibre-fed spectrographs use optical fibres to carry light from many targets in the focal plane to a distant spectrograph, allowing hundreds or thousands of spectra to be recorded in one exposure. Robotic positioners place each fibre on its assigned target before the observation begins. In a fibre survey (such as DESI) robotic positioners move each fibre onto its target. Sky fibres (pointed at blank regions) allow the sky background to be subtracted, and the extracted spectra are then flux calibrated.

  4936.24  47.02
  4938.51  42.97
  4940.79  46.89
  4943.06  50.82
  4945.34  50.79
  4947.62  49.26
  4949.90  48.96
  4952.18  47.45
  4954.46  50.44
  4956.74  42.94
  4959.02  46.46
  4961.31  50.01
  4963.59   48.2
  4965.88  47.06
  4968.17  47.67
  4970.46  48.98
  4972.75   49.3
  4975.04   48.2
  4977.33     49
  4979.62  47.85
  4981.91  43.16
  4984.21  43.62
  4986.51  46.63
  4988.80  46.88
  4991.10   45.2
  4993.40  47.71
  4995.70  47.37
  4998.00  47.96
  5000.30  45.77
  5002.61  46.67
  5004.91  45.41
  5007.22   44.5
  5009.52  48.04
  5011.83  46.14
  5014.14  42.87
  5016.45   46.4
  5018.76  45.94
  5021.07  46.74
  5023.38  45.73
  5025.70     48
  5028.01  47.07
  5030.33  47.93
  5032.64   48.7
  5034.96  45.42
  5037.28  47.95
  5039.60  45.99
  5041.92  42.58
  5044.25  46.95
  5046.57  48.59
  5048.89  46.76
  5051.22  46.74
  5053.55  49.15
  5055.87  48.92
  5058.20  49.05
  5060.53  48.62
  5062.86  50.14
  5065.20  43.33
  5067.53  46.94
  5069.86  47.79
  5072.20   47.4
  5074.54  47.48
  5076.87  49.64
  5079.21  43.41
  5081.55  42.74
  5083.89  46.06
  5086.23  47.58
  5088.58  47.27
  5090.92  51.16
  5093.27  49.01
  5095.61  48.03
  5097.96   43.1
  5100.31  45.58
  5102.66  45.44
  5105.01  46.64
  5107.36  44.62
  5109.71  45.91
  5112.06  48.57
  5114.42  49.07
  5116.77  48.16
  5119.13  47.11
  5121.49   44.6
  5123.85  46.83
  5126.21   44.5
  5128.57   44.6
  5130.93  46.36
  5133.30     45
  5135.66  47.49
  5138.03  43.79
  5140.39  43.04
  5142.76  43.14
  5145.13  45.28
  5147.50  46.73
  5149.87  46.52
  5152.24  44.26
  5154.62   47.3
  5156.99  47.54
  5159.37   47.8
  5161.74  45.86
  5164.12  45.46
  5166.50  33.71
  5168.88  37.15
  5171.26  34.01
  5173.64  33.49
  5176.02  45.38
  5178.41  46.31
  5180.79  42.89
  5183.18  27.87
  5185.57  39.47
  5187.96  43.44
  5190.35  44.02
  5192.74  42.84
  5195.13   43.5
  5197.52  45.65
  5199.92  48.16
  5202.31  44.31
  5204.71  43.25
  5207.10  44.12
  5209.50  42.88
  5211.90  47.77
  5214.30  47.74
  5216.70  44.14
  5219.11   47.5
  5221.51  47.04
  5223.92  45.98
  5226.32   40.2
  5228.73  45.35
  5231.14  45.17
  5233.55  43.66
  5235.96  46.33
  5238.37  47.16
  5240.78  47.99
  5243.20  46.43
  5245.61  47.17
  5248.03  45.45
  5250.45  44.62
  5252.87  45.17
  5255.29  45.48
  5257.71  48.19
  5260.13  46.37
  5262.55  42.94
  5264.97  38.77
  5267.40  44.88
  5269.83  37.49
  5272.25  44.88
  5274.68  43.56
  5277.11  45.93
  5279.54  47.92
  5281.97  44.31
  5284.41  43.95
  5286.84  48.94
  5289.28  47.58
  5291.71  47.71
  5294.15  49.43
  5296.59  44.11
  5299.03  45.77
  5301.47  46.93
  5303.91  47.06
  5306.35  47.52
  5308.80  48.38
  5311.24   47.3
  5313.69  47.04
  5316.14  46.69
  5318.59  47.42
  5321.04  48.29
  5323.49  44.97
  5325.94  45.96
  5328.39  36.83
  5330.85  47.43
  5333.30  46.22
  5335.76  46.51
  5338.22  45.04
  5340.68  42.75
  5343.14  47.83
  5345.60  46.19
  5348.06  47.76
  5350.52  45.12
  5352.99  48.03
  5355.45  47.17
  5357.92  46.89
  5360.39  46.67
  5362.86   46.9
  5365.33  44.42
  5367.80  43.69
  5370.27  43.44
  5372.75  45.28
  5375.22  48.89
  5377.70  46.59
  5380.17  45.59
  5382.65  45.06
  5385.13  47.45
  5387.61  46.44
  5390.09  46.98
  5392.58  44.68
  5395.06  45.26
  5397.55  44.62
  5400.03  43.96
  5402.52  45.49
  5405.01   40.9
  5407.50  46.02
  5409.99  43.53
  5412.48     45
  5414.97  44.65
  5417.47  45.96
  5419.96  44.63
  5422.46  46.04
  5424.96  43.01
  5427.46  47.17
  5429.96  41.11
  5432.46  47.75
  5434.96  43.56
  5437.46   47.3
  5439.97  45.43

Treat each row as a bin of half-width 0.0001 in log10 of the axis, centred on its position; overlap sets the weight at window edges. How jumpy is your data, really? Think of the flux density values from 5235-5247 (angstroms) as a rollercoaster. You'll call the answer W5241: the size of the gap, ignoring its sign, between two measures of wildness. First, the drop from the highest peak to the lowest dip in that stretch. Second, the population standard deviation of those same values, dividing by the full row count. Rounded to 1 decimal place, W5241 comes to 1.1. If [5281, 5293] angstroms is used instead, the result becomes 3.0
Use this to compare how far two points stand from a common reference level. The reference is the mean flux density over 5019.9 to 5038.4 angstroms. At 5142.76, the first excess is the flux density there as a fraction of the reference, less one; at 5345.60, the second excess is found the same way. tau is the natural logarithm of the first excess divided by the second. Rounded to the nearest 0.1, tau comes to 1.4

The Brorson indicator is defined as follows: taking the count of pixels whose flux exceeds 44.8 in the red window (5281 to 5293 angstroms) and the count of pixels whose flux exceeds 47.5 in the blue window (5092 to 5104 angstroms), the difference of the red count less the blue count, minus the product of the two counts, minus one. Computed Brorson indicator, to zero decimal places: -6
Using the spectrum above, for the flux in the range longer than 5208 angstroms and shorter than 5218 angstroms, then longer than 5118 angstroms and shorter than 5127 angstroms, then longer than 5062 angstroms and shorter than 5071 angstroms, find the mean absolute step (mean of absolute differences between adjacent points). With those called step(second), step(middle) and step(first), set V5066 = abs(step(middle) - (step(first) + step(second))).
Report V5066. 4.2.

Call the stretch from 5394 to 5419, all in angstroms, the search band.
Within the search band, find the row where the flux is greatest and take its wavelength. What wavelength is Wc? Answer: 5407.50 angstroms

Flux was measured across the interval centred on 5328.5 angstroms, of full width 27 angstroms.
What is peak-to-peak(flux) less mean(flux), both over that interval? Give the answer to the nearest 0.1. -33.8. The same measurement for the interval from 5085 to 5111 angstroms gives -38.7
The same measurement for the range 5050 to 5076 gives -41.0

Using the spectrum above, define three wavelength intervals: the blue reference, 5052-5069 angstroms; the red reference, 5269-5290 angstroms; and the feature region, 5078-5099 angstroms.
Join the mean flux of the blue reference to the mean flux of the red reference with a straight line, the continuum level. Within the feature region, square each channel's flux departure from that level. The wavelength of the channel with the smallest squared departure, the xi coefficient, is 5086.23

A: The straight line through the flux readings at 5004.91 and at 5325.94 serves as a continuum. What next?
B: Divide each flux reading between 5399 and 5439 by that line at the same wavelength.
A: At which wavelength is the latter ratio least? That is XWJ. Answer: 5405.01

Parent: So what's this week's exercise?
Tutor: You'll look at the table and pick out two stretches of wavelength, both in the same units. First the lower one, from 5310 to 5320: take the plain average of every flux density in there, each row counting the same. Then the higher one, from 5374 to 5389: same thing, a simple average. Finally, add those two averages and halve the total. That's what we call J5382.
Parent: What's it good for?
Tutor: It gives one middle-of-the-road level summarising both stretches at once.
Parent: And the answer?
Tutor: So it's 46.9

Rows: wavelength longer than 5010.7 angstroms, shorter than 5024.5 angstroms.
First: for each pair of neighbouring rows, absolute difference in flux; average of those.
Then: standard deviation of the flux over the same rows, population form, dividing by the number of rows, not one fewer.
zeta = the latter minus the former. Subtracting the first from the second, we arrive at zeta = -0.54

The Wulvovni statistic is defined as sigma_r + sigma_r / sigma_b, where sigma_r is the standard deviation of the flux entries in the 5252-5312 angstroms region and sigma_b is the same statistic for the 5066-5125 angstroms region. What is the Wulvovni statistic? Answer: 4.2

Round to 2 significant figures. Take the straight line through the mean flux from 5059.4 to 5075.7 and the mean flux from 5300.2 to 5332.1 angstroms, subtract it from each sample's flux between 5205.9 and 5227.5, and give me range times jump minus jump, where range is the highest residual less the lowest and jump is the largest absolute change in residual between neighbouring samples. 38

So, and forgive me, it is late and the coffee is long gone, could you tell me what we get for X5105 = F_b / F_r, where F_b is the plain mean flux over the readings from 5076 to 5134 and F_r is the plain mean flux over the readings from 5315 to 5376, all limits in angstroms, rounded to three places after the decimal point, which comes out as 1.013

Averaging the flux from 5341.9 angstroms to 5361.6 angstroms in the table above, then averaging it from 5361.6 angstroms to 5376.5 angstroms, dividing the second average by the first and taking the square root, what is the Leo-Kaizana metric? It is 0.98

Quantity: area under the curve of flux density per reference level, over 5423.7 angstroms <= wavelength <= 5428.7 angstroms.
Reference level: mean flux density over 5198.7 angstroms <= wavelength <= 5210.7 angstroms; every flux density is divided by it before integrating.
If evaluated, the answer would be 5 angstroms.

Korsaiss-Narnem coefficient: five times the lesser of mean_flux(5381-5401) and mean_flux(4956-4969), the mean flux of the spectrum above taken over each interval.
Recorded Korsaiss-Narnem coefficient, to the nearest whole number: 228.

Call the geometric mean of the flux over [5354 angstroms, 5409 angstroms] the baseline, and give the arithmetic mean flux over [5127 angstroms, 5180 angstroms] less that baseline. -1.9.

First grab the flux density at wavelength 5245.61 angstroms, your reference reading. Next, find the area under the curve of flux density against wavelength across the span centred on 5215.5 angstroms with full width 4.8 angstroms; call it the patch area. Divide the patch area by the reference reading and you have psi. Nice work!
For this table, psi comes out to 4.68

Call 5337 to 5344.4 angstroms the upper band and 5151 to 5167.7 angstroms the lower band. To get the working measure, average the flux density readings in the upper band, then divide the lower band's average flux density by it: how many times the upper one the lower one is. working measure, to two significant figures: 0.99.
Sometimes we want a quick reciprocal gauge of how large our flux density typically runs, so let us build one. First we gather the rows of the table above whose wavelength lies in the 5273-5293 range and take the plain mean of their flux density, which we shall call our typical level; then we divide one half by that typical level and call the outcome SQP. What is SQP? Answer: 0.0108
